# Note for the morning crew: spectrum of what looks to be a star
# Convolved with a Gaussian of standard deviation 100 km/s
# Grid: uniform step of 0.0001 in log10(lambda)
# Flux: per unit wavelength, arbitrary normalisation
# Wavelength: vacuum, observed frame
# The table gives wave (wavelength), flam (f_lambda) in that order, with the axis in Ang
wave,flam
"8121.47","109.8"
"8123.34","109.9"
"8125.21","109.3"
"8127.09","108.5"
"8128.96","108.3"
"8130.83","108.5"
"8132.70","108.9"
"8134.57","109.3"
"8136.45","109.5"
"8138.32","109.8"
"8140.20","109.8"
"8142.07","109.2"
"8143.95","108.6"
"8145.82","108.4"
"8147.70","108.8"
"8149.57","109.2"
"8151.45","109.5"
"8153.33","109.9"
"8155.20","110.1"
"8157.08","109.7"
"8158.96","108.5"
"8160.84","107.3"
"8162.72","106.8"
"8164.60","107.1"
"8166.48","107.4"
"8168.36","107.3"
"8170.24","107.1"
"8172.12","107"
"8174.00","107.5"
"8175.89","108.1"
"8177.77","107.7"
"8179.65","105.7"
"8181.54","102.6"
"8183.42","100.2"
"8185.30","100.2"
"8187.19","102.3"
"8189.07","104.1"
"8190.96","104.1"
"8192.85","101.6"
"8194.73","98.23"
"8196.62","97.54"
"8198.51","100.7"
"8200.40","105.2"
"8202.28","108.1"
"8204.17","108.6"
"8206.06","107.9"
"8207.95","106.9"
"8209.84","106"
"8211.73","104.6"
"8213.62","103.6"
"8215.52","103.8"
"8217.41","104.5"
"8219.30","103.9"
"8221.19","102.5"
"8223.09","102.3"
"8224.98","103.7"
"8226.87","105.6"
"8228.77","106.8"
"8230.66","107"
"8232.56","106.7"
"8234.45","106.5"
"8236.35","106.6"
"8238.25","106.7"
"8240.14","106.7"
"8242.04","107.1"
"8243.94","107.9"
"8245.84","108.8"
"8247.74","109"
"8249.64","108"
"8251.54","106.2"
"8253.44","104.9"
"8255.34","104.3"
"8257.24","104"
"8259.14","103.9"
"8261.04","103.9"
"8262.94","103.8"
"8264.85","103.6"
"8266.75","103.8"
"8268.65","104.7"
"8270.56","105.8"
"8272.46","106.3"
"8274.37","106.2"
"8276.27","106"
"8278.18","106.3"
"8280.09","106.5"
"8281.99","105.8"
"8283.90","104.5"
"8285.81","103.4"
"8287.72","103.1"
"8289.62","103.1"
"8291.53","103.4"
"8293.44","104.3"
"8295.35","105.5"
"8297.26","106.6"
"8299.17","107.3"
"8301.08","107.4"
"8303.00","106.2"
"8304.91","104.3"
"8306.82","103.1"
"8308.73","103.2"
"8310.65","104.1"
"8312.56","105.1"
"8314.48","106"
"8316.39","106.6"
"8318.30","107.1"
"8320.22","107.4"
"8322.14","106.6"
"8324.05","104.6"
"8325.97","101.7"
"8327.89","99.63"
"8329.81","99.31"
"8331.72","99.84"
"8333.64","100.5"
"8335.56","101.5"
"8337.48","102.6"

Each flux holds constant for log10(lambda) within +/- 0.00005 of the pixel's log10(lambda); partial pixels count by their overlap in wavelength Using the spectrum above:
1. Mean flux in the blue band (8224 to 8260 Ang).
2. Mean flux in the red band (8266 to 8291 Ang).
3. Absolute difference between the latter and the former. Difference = 1.3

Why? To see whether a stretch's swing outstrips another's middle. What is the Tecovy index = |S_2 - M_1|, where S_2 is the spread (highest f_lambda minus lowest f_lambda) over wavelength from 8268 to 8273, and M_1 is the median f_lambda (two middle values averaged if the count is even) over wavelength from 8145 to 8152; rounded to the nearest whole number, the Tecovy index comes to 107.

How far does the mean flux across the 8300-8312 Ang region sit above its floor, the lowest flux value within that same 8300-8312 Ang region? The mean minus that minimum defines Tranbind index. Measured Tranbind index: 1.6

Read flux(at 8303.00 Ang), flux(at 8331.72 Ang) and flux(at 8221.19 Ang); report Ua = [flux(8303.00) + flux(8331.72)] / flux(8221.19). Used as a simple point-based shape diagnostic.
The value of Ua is 2.010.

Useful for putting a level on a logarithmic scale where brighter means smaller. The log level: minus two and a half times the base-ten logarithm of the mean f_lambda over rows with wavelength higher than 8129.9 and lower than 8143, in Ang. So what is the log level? -5.10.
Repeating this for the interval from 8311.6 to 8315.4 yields -5.06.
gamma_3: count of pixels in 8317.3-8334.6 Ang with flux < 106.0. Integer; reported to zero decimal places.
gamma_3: 6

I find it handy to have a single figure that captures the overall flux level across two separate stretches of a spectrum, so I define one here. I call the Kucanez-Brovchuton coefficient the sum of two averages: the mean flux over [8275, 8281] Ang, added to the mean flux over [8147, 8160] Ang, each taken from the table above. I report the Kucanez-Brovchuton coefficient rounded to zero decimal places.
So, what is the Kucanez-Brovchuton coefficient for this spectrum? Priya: 216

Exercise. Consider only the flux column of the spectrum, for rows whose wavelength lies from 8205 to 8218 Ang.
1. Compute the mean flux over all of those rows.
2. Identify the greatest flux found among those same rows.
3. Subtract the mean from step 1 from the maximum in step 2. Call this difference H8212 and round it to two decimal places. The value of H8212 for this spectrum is 2.57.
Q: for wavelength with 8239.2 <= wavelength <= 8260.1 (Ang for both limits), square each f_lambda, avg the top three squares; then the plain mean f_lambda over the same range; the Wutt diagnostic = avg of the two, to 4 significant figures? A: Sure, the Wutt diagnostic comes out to 5950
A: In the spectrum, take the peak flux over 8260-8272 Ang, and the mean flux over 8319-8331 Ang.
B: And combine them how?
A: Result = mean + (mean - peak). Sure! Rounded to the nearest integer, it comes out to 101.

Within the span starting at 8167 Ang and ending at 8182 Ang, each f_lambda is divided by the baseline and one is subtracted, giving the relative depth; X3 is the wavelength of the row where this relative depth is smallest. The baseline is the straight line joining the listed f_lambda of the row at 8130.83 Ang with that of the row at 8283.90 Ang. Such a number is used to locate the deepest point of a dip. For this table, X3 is 8181.54 Ang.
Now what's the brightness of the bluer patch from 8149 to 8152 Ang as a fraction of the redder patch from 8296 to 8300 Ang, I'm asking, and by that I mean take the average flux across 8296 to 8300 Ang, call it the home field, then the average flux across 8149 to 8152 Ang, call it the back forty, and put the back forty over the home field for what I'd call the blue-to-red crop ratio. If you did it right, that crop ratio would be 1.02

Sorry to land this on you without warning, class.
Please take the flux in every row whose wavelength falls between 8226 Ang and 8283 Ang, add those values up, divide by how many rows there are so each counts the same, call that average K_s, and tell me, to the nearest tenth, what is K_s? 106.0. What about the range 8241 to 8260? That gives 106.4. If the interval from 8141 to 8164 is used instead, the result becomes 108.8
